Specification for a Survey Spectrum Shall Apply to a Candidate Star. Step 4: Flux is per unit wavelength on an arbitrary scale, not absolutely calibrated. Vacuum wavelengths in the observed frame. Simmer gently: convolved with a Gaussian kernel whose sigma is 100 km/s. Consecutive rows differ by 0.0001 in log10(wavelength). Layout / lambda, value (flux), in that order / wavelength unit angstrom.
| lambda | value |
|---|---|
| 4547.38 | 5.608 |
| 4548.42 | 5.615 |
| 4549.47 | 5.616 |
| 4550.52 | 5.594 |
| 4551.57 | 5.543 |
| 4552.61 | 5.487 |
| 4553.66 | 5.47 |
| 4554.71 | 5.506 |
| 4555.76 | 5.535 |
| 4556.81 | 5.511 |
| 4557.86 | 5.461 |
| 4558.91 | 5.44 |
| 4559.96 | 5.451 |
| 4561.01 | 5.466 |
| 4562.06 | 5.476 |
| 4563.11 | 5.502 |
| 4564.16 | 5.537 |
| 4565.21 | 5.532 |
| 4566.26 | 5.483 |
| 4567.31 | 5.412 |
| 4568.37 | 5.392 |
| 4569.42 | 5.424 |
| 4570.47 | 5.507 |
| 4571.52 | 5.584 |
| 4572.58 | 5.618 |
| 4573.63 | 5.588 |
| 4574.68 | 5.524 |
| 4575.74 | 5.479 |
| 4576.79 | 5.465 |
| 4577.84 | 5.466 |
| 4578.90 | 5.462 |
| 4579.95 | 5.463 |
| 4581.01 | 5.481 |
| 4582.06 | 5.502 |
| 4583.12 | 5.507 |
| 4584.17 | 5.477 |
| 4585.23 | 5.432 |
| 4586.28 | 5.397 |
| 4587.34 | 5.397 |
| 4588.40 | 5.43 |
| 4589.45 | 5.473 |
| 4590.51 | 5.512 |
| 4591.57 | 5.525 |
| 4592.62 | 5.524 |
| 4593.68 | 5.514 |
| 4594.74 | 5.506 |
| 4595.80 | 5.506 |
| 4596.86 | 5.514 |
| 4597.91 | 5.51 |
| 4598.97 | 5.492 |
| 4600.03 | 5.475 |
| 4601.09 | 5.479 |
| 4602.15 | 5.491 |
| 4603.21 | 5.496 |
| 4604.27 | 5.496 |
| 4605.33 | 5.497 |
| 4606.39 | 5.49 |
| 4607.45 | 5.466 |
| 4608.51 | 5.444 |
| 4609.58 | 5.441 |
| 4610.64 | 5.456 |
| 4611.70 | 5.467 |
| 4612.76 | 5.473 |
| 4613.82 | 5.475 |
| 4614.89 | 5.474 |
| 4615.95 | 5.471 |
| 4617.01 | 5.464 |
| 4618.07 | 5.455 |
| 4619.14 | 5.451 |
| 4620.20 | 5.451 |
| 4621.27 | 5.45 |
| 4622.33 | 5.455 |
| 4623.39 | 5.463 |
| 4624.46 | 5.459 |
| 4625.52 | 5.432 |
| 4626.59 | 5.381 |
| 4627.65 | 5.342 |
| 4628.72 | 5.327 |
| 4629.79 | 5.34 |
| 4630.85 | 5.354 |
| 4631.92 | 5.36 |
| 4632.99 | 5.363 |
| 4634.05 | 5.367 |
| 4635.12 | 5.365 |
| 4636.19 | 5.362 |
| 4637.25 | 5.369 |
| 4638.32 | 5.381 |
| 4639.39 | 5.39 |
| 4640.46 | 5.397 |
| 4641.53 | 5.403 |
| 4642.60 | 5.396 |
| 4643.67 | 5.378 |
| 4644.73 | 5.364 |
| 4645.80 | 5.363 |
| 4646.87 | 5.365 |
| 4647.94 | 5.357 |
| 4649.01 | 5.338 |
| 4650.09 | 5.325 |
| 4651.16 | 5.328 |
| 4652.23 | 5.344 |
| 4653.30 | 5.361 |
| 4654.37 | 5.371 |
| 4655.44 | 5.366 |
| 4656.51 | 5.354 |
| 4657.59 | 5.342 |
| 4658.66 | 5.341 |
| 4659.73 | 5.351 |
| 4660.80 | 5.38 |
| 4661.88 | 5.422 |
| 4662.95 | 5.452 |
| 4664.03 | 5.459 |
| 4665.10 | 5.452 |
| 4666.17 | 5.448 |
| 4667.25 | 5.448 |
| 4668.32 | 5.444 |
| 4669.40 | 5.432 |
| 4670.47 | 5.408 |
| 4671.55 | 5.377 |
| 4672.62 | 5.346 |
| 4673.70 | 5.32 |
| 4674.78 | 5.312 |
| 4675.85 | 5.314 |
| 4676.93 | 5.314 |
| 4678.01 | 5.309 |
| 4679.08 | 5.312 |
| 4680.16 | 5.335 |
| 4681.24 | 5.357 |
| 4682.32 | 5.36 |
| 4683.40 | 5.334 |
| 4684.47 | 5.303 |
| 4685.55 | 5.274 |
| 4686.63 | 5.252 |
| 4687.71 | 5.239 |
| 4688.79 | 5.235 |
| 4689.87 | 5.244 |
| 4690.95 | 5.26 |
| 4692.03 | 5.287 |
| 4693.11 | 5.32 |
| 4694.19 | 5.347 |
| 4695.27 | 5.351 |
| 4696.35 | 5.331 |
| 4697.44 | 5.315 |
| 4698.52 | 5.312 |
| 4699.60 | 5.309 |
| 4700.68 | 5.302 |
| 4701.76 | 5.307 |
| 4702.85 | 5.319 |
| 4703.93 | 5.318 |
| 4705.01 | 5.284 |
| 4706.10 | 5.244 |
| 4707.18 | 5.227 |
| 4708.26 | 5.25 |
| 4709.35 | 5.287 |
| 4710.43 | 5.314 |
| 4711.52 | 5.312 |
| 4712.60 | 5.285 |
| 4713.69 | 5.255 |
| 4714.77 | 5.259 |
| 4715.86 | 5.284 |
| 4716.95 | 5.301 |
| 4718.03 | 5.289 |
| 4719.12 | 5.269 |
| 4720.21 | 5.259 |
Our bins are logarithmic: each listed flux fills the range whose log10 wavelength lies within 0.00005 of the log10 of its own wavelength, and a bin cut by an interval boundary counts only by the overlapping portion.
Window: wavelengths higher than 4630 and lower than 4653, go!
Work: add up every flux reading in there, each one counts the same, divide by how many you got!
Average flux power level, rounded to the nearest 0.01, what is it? 5.37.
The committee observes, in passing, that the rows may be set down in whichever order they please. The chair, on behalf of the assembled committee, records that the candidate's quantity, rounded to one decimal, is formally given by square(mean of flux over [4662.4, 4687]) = 28.8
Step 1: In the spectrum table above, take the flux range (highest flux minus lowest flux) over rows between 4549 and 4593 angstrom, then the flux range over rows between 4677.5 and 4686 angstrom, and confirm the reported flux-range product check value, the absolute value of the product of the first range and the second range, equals 0.019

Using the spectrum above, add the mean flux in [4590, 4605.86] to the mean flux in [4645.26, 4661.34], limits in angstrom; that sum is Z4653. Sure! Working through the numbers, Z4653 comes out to 10.9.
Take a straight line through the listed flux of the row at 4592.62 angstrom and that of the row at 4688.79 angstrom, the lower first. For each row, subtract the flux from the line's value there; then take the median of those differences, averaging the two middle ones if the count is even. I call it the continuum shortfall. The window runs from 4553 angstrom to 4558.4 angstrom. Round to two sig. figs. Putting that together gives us 0.13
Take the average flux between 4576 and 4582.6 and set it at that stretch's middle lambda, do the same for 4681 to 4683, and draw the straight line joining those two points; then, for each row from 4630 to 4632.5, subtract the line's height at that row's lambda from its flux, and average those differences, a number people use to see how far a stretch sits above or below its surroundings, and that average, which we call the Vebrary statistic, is -0.06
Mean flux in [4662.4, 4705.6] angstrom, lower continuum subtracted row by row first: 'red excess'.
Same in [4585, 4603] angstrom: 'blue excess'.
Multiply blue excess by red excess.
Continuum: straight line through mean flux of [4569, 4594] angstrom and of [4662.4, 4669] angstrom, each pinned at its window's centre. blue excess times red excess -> 0.0003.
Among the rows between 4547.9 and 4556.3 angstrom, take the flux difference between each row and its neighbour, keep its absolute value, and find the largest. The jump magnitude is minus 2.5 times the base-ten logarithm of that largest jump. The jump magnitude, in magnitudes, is 3.1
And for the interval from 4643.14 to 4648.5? 4.6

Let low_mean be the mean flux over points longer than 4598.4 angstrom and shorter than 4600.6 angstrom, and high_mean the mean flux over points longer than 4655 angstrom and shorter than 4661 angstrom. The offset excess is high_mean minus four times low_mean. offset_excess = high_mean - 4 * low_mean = -16.6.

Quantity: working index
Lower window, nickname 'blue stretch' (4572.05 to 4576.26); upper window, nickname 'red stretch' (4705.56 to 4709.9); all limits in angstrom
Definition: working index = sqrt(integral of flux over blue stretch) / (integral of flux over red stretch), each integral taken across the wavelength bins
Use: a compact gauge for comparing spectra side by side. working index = 0.212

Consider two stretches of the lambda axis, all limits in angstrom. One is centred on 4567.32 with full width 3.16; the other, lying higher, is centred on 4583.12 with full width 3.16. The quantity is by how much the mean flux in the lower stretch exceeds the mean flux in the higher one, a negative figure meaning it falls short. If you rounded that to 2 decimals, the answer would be -0.07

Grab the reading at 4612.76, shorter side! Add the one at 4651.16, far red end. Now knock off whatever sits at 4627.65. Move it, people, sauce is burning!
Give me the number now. 5.46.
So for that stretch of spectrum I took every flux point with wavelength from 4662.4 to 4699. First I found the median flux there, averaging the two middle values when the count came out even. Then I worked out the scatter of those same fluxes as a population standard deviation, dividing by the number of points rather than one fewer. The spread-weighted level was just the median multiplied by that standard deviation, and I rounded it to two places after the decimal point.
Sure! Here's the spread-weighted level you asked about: 0.35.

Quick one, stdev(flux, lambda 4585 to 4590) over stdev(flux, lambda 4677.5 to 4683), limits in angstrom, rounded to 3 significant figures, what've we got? 1.31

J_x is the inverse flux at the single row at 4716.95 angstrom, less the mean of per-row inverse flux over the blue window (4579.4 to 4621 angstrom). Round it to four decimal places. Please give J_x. 0.0060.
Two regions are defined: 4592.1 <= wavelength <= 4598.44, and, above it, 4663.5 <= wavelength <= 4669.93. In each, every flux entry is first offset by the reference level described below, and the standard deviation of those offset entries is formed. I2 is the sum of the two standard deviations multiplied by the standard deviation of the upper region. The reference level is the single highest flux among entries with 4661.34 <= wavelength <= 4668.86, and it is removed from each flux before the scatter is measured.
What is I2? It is 0.0001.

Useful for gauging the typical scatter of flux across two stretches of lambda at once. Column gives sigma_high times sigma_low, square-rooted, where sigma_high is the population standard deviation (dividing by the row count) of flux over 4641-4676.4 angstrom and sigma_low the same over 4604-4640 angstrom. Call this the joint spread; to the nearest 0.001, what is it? 0.048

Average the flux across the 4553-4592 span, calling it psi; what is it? 5.48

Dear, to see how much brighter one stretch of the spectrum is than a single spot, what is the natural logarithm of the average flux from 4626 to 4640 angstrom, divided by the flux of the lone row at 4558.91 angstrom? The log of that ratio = -0.015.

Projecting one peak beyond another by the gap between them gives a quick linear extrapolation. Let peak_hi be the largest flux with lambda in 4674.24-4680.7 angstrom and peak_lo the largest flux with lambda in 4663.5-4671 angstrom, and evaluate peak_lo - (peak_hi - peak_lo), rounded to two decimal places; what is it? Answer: 5.58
